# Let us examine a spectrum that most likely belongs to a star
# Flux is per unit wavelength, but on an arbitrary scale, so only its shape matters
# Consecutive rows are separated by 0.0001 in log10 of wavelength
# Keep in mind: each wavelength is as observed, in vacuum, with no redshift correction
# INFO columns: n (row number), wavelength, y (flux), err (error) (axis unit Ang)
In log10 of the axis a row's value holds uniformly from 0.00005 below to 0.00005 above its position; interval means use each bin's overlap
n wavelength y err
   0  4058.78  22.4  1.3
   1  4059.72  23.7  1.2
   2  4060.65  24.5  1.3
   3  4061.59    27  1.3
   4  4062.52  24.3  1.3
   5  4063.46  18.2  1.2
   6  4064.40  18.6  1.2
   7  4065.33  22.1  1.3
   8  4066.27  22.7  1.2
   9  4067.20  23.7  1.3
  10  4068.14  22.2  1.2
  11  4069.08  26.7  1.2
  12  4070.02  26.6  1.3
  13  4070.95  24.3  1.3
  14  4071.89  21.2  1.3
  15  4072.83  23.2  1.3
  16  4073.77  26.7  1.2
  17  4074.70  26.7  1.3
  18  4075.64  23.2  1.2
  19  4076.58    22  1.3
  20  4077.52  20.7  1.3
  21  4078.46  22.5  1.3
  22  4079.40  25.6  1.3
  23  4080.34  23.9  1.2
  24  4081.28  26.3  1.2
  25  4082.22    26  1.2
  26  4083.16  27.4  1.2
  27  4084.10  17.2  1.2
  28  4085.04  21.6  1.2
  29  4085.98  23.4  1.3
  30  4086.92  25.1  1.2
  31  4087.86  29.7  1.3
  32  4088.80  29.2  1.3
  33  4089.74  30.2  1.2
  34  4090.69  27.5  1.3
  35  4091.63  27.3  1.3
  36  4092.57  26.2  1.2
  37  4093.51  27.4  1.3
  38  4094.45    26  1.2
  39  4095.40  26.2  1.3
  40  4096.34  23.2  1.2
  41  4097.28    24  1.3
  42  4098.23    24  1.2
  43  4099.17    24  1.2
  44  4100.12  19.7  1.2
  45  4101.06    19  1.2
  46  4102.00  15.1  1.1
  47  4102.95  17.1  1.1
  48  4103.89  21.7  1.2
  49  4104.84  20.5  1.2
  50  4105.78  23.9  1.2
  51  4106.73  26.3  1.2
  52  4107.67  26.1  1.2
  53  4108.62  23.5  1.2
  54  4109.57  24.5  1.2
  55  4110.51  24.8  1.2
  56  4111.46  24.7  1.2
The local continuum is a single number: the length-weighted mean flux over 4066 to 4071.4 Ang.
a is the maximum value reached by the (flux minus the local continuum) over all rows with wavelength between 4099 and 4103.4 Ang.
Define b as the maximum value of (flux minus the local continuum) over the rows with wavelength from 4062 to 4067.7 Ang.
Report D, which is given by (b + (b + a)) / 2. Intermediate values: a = -0.4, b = -0.1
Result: -0.4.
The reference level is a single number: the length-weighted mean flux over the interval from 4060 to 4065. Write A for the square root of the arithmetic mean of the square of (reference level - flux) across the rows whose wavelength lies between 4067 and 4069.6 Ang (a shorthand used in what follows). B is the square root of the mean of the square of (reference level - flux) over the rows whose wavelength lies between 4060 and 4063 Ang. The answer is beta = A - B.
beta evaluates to -0.48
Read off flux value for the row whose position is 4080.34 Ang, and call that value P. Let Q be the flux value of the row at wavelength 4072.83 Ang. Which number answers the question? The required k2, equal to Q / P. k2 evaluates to 0.97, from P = 23.9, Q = 23.2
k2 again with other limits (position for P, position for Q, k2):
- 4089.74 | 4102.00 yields 0.50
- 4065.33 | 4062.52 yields 1.10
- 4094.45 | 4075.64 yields 0.89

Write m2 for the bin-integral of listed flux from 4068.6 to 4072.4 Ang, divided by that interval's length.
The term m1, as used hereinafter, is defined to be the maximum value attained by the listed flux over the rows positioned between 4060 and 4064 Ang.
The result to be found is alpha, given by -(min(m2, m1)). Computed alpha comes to -24.7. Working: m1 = 27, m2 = 25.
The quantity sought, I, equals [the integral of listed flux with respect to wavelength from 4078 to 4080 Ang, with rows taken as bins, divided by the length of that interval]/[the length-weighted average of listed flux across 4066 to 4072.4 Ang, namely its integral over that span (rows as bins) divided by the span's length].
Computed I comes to 1.00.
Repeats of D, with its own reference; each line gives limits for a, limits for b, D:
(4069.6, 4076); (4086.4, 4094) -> 6.9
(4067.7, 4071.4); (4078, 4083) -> 3.0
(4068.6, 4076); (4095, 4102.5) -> 2.9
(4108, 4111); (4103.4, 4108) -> 2.0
